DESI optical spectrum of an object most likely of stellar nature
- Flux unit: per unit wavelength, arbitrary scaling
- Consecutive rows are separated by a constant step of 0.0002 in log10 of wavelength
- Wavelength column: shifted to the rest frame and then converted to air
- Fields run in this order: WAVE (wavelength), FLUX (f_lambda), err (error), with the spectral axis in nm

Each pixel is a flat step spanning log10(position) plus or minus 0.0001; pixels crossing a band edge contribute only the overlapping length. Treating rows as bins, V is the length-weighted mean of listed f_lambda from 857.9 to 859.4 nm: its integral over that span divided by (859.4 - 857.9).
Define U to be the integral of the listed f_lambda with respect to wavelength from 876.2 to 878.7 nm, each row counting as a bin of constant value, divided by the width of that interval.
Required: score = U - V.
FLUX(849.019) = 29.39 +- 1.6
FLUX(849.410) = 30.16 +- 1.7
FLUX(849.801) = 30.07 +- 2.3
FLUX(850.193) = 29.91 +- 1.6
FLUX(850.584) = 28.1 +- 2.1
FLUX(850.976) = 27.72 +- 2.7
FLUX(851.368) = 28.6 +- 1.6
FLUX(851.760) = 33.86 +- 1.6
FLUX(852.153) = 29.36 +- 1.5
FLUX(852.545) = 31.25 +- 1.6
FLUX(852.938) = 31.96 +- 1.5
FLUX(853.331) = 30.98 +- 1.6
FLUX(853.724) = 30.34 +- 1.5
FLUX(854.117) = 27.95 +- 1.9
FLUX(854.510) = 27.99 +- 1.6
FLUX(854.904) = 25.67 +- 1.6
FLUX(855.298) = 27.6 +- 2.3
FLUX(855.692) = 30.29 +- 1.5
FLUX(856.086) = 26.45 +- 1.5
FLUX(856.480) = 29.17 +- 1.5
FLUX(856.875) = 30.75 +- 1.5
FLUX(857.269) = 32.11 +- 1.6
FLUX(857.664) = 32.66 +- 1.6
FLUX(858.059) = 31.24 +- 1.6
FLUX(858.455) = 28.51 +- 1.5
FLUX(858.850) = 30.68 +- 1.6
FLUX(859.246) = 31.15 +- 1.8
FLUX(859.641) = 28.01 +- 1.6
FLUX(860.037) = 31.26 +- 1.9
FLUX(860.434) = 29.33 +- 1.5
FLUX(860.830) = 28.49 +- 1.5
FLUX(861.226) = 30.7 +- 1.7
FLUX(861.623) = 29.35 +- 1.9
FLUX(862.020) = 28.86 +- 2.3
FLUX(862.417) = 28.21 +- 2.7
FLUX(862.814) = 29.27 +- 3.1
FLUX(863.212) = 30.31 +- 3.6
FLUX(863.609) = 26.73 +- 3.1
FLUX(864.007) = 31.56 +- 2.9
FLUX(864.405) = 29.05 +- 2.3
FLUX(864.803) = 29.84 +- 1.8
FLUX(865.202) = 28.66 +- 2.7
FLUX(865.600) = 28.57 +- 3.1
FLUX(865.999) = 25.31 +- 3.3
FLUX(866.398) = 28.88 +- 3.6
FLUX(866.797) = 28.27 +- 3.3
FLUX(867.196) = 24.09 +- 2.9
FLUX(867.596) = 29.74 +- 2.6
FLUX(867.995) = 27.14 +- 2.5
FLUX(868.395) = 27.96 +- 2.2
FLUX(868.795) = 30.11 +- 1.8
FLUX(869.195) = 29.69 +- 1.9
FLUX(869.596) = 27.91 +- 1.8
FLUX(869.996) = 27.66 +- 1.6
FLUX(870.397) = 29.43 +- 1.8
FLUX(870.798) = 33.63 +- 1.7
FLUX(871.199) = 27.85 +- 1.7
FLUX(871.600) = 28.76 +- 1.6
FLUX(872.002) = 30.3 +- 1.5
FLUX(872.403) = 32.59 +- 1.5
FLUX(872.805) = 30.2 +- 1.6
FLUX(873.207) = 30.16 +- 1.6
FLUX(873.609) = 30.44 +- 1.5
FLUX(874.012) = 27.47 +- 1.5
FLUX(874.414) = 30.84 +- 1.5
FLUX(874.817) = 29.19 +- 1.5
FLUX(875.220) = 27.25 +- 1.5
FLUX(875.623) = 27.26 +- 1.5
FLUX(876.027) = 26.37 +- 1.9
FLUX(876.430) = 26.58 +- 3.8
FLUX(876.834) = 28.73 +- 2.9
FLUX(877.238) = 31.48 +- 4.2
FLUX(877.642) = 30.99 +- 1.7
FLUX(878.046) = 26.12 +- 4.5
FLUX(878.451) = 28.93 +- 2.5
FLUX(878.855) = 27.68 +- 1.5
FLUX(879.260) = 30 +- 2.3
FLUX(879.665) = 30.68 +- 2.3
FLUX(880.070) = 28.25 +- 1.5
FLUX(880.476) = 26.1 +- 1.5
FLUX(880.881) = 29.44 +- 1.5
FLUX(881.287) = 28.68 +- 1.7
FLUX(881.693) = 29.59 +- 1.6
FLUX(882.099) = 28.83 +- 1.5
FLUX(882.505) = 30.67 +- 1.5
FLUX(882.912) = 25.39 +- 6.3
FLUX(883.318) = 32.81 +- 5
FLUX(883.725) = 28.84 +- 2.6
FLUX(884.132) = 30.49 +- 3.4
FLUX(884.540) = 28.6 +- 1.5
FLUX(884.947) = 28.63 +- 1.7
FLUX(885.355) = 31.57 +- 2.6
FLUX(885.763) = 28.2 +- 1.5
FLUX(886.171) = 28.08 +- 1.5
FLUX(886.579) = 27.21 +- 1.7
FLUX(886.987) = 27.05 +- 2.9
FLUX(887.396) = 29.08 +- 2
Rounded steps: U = 28.8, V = 30.3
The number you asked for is -1.6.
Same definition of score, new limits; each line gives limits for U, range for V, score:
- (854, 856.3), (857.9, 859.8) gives -2.3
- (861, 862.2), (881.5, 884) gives 0.2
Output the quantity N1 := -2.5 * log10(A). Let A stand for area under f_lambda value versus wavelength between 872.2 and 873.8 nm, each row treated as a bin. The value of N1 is -4.23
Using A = 49.4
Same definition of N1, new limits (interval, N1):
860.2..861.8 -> -4.18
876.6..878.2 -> -4.18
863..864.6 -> -4.18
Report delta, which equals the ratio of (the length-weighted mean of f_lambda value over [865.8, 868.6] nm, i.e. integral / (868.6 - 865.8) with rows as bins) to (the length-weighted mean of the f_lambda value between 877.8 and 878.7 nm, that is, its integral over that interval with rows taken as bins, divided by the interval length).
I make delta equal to 0.99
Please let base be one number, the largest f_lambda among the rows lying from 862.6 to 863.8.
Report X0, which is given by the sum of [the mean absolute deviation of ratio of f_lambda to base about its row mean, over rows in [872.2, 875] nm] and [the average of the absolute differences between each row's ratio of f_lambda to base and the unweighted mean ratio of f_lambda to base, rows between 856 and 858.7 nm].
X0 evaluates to 0.093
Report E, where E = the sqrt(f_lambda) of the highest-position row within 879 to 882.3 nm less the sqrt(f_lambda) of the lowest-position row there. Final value -0.11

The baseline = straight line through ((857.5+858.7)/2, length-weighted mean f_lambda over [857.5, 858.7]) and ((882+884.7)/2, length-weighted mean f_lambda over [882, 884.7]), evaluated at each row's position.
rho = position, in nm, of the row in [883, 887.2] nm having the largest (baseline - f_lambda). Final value 886.987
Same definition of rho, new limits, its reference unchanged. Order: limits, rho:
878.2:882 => 880.476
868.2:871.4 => 869.996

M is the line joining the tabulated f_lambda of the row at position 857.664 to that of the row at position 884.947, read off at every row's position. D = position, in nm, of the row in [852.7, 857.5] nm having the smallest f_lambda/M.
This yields 854.904 nm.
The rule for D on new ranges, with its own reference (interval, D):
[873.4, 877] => 876.027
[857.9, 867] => 865.999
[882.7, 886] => 882.912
